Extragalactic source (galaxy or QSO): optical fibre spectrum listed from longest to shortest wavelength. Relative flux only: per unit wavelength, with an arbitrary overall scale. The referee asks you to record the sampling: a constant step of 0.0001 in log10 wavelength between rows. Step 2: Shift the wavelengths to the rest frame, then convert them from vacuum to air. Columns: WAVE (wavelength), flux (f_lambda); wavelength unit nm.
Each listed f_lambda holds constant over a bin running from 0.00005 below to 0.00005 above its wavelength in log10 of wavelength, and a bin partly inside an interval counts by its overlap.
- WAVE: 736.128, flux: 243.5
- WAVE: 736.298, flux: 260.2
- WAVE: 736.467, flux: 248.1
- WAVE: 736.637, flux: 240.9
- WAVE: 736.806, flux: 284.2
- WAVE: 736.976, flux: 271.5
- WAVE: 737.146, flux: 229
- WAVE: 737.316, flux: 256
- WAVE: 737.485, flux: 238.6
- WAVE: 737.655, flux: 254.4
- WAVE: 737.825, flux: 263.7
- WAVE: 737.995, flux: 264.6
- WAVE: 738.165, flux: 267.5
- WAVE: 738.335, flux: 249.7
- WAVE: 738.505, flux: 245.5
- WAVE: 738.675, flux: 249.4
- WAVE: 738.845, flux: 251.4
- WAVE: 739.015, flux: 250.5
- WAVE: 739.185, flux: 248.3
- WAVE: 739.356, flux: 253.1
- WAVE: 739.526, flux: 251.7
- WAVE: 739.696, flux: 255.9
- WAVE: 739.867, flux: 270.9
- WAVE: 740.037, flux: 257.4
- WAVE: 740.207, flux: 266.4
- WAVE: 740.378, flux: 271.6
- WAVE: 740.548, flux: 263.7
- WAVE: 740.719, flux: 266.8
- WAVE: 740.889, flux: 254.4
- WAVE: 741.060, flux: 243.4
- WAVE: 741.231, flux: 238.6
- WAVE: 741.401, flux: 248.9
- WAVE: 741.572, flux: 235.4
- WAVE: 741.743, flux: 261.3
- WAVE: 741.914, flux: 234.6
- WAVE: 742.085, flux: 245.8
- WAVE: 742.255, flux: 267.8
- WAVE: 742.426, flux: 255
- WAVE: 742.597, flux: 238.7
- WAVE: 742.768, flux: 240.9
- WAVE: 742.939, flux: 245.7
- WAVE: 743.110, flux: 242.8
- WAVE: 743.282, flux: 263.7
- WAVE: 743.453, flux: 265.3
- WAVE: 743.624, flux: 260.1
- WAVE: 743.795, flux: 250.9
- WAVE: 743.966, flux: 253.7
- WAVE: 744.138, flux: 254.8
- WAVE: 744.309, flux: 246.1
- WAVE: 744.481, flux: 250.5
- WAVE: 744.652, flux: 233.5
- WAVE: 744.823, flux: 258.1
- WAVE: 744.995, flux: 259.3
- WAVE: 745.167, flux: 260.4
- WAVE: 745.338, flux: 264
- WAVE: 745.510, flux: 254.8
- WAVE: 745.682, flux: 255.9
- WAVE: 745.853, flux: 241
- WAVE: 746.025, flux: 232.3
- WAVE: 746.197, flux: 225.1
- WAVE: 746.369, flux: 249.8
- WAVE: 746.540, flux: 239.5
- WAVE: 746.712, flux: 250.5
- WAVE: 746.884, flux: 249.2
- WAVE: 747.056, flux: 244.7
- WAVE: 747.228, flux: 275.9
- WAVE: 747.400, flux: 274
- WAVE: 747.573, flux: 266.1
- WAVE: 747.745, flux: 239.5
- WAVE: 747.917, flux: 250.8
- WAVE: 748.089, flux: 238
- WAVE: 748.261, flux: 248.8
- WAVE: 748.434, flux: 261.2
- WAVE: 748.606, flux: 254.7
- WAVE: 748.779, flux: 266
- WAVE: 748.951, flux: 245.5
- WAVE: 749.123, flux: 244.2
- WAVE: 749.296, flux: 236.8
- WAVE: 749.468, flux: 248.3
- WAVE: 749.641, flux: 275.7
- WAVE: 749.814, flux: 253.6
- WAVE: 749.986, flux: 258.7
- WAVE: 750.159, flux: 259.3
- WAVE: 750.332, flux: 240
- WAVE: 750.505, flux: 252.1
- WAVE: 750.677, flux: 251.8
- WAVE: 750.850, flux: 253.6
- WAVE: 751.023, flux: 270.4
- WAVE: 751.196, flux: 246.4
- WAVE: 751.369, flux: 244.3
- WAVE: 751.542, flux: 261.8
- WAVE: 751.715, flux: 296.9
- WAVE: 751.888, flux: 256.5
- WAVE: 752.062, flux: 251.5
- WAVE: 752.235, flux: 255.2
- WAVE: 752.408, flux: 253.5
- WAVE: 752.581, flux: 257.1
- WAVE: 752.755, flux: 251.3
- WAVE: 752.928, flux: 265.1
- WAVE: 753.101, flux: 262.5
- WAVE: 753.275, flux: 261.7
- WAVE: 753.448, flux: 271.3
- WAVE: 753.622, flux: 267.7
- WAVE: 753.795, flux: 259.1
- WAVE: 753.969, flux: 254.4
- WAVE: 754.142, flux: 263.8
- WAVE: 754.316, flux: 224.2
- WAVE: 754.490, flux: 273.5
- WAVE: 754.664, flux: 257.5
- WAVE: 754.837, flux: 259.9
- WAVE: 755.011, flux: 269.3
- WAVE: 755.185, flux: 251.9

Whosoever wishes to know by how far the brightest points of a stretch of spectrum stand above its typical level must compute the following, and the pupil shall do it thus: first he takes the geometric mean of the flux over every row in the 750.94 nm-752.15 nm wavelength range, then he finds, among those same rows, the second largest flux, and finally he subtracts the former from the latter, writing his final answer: 10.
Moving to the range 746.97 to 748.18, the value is 19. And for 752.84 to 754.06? 5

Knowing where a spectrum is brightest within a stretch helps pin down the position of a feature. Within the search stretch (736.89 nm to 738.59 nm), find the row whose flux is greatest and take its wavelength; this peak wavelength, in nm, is 736.976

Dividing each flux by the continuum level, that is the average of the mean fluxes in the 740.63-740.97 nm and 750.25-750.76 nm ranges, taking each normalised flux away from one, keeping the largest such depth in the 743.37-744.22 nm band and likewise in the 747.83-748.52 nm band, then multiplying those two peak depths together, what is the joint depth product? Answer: 0.001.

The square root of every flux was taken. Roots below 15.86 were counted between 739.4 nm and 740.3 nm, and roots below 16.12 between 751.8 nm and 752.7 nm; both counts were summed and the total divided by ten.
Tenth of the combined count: 0.50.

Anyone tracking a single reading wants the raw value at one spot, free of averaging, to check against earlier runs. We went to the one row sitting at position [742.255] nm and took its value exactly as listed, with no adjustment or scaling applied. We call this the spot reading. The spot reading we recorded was 267.8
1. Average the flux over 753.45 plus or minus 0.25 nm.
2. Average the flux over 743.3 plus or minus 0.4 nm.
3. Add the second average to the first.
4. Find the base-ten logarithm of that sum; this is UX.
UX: 2.72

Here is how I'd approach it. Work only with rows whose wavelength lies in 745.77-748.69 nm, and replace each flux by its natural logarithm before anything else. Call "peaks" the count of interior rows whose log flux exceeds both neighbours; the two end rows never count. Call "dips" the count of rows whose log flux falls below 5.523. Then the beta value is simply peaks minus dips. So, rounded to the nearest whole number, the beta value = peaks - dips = -5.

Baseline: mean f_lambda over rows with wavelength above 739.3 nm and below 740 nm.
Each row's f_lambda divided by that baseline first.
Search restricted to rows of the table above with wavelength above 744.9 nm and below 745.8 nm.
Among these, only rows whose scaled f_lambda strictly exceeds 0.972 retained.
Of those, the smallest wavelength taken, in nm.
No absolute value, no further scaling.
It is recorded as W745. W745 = 744.995 nm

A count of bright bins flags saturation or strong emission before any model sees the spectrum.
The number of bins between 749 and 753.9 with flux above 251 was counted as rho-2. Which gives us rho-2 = 22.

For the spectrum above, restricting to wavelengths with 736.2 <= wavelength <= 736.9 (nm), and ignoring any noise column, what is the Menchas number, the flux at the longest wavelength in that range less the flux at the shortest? 24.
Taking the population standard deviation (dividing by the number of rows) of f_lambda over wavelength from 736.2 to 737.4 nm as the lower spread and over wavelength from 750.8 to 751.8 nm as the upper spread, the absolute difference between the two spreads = 1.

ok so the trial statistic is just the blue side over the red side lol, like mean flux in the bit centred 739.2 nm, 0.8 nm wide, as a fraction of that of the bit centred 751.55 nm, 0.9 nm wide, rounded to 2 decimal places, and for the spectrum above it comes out 0.96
